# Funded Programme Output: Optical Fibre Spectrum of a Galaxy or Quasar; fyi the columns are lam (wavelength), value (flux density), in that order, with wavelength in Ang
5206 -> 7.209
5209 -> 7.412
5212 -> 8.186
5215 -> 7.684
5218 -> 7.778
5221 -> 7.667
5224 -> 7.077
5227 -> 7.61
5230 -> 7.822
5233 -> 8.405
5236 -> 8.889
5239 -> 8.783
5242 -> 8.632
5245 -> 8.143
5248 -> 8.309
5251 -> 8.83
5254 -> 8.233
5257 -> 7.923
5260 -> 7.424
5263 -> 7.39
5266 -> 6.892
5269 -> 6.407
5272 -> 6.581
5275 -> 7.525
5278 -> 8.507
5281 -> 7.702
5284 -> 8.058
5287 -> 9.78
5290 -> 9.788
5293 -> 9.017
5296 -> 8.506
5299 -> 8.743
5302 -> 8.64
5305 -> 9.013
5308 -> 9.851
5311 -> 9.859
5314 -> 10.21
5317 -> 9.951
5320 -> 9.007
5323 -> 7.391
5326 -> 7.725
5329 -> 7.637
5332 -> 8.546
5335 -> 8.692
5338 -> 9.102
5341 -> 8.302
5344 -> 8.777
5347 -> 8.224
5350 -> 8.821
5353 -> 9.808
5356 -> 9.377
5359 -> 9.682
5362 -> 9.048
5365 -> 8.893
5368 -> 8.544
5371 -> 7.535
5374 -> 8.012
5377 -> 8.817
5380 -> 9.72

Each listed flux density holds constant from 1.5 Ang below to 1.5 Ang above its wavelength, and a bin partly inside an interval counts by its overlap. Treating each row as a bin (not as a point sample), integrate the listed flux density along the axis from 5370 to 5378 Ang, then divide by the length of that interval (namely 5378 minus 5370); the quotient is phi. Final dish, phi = 8.1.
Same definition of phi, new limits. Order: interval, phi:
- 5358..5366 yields 9.2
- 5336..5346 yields 8.7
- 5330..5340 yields 8.7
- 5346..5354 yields 8.9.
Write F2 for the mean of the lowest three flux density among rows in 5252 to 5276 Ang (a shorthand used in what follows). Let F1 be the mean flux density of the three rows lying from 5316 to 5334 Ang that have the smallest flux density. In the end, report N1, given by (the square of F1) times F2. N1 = 381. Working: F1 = 7.58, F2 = 6.6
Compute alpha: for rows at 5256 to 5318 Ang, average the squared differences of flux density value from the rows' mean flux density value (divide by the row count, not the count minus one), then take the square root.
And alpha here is 1.149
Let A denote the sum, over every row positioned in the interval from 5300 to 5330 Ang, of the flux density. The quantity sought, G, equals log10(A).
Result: 1.95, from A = 89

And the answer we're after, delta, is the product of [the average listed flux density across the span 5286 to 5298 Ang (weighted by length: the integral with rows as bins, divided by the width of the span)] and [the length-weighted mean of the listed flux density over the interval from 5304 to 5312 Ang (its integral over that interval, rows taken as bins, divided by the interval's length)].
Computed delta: 89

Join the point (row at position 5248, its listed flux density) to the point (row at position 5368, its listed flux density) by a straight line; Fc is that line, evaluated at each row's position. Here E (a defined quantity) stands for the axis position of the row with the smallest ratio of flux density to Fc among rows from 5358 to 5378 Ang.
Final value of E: 5371 Ang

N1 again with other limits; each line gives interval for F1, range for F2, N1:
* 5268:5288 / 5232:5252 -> 387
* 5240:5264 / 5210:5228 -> 428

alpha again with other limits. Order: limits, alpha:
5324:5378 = 0.636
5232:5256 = 0.273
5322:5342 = 0.583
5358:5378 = 0.652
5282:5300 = 0.636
